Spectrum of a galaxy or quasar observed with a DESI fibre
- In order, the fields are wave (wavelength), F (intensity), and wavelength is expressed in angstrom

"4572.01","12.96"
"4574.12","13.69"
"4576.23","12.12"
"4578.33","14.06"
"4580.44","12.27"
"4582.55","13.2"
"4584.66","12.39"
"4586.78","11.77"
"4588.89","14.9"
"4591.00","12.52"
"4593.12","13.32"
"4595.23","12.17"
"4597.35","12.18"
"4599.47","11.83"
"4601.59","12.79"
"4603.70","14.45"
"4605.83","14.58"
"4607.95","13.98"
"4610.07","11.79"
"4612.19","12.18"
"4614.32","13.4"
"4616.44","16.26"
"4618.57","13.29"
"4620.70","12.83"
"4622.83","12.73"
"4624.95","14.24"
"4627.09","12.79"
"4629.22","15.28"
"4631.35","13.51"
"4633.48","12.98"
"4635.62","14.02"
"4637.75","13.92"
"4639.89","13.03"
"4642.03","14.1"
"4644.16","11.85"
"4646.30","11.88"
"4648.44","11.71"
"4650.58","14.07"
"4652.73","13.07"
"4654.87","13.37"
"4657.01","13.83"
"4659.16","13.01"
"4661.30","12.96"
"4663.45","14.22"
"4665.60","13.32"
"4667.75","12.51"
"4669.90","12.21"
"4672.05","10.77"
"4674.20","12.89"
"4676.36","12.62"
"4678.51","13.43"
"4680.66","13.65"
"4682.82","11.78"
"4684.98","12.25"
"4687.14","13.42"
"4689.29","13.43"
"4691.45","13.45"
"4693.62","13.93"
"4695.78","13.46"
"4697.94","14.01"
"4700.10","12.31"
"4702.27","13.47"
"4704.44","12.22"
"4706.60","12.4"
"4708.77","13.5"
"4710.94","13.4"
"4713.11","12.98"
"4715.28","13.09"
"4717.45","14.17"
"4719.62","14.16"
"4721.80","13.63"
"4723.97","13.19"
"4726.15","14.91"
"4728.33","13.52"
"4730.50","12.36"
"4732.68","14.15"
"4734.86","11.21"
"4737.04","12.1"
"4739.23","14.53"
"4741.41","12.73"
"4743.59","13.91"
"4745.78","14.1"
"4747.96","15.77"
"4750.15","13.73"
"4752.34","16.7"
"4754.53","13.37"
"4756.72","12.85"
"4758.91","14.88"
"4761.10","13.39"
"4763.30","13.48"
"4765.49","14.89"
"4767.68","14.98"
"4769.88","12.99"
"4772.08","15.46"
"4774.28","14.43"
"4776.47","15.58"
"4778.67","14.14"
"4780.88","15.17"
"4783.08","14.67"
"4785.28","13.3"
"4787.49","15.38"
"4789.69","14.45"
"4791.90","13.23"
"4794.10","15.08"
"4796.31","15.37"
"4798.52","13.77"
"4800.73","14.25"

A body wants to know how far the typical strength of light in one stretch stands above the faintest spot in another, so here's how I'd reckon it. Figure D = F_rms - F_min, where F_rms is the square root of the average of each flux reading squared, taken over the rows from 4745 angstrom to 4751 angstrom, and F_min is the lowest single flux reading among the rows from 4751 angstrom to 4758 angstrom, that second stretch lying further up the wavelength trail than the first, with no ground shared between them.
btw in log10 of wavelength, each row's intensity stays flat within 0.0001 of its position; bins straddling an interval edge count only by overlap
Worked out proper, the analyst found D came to 1.7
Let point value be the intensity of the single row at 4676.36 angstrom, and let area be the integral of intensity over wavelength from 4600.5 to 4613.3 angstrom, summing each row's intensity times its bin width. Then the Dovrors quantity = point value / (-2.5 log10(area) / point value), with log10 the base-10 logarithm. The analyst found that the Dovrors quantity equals -29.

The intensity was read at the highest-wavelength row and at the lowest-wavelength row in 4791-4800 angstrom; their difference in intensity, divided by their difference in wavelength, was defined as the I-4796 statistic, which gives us 0.08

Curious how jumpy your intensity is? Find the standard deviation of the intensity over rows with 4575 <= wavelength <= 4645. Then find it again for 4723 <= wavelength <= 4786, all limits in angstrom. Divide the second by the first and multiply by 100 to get 109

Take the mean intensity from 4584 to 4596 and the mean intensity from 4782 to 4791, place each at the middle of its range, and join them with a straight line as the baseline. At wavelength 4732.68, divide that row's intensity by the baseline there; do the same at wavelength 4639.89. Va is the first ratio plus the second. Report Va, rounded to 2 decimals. 1.99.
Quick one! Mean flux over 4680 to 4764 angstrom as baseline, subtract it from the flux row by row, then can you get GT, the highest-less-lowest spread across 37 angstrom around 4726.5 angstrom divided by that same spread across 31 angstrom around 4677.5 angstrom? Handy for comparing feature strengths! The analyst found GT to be 1.1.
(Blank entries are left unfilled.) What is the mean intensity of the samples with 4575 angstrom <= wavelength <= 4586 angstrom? 12.8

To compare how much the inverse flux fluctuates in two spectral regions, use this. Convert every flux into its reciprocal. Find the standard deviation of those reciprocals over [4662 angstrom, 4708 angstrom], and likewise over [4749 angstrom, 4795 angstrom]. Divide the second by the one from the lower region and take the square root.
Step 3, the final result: 0.96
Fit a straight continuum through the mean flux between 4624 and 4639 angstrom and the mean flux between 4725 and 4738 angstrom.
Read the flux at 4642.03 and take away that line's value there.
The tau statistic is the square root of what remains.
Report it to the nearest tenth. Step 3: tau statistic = 0.6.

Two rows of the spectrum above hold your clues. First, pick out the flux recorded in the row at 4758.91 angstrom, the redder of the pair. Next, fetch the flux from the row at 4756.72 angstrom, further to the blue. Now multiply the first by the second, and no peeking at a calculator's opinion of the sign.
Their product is 191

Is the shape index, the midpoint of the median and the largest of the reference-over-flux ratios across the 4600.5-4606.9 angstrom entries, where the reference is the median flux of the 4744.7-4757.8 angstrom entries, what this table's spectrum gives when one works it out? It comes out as 1.03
